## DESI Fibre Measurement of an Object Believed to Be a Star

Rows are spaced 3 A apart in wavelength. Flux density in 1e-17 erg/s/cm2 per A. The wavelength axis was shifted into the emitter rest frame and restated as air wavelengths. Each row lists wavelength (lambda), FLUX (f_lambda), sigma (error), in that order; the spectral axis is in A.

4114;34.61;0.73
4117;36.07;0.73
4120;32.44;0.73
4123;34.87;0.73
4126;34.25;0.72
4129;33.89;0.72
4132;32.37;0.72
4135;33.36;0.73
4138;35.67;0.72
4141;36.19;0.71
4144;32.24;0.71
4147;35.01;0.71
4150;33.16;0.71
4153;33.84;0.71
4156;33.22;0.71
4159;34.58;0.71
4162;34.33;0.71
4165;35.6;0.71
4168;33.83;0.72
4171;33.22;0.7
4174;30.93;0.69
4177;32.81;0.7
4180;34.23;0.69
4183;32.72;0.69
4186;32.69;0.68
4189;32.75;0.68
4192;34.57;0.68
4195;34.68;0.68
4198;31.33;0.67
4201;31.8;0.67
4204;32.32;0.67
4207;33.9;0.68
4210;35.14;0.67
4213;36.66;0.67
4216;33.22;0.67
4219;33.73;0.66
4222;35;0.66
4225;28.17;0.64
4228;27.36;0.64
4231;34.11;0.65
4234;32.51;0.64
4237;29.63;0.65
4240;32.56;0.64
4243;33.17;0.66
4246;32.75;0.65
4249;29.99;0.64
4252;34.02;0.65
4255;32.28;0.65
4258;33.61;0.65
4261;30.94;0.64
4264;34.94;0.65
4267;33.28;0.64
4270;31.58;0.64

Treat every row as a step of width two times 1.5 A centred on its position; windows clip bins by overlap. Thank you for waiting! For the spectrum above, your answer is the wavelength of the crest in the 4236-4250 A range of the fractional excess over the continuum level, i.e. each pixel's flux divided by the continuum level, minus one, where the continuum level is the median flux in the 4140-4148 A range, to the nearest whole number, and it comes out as 4243 A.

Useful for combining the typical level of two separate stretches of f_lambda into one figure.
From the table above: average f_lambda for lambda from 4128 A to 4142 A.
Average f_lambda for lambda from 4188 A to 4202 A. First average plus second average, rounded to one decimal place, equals 67.3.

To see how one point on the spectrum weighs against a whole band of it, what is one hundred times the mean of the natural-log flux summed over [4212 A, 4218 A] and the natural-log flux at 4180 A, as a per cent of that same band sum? 74.9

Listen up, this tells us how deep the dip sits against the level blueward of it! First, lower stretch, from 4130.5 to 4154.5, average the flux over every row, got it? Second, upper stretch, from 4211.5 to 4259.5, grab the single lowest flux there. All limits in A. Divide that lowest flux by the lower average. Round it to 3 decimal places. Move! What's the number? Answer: 0.805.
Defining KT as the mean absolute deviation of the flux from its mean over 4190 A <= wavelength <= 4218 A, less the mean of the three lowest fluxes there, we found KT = -30.4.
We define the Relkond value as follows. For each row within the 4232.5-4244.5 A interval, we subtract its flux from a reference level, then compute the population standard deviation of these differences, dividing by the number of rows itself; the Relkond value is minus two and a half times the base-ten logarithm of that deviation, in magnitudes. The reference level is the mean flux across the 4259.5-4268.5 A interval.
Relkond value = -0.35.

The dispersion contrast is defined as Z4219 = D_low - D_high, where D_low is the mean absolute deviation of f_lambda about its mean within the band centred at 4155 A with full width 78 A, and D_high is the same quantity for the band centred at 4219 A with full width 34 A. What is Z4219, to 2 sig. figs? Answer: -1.0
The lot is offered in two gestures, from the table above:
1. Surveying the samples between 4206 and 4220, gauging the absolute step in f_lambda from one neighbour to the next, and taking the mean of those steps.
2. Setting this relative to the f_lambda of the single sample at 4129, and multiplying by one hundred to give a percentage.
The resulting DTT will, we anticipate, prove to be 4.9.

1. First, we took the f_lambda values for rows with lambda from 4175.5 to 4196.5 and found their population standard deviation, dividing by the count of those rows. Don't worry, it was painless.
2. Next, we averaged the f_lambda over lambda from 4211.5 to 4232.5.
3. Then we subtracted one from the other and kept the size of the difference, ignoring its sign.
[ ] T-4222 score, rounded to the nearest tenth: 31.7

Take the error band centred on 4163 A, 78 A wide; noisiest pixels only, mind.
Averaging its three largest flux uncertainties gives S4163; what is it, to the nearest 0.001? 0.723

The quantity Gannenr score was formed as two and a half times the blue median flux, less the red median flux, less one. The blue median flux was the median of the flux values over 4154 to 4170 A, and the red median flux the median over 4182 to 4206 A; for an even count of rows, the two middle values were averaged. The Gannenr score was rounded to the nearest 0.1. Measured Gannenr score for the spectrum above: 52.1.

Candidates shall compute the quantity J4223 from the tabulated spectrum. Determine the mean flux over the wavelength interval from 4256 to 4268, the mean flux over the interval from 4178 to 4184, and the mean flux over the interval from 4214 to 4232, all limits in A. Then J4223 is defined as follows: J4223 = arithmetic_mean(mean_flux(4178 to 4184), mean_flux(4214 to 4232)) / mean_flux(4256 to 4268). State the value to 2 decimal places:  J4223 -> 0.99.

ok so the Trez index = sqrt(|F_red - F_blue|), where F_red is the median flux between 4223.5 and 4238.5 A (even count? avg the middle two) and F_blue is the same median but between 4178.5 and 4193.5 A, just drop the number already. 1.8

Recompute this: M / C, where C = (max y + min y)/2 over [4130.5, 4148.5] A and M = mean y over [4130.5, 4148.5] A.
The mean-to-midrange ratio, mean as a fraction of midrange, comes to 1.00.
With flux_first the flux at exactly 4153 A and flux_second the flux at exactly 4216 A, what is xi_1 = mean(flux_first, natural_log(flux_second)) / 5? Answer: 3.73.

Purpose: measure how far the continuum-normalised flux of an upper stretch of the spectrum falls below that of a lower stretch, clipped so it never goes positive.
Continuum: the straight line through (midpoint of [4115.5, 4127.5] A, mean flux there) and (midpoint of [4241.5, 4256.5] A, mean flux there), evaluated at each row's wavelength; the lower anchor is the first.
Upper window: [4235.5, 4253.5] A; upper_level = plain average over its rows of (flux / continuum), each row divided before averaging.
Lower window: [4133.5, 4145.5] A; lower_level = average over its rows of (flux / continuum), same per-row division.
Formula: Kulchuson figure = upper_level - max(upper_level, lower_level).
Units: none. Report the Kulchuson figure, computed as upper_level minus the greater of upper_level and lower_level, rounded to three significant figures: -0.0219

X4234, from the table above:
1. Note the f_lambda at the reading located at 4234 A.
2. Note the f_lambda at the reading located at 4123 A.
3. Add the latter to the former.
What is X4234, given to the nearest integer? 67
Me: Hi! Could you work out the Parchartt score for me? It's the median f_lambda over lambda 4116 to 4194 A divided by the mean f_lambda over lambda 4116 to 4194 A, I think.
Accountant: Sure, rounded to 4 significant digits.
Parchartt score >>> 1.001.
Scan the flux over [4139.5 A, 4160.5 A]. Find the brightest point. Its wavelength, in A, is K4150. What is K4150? 4141 A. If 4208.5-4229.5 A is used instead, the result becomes 4213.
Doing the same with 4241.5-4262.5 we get 4252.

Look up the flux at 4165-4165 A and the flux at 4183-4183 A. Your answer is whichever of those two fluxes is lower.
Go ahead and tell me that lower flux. 32.7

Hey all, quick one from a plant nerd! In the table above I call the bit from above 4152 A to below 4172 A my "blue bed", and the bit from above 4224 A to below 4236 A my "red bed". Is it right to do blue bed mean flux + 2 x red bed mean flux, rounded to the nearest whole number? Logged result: 95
